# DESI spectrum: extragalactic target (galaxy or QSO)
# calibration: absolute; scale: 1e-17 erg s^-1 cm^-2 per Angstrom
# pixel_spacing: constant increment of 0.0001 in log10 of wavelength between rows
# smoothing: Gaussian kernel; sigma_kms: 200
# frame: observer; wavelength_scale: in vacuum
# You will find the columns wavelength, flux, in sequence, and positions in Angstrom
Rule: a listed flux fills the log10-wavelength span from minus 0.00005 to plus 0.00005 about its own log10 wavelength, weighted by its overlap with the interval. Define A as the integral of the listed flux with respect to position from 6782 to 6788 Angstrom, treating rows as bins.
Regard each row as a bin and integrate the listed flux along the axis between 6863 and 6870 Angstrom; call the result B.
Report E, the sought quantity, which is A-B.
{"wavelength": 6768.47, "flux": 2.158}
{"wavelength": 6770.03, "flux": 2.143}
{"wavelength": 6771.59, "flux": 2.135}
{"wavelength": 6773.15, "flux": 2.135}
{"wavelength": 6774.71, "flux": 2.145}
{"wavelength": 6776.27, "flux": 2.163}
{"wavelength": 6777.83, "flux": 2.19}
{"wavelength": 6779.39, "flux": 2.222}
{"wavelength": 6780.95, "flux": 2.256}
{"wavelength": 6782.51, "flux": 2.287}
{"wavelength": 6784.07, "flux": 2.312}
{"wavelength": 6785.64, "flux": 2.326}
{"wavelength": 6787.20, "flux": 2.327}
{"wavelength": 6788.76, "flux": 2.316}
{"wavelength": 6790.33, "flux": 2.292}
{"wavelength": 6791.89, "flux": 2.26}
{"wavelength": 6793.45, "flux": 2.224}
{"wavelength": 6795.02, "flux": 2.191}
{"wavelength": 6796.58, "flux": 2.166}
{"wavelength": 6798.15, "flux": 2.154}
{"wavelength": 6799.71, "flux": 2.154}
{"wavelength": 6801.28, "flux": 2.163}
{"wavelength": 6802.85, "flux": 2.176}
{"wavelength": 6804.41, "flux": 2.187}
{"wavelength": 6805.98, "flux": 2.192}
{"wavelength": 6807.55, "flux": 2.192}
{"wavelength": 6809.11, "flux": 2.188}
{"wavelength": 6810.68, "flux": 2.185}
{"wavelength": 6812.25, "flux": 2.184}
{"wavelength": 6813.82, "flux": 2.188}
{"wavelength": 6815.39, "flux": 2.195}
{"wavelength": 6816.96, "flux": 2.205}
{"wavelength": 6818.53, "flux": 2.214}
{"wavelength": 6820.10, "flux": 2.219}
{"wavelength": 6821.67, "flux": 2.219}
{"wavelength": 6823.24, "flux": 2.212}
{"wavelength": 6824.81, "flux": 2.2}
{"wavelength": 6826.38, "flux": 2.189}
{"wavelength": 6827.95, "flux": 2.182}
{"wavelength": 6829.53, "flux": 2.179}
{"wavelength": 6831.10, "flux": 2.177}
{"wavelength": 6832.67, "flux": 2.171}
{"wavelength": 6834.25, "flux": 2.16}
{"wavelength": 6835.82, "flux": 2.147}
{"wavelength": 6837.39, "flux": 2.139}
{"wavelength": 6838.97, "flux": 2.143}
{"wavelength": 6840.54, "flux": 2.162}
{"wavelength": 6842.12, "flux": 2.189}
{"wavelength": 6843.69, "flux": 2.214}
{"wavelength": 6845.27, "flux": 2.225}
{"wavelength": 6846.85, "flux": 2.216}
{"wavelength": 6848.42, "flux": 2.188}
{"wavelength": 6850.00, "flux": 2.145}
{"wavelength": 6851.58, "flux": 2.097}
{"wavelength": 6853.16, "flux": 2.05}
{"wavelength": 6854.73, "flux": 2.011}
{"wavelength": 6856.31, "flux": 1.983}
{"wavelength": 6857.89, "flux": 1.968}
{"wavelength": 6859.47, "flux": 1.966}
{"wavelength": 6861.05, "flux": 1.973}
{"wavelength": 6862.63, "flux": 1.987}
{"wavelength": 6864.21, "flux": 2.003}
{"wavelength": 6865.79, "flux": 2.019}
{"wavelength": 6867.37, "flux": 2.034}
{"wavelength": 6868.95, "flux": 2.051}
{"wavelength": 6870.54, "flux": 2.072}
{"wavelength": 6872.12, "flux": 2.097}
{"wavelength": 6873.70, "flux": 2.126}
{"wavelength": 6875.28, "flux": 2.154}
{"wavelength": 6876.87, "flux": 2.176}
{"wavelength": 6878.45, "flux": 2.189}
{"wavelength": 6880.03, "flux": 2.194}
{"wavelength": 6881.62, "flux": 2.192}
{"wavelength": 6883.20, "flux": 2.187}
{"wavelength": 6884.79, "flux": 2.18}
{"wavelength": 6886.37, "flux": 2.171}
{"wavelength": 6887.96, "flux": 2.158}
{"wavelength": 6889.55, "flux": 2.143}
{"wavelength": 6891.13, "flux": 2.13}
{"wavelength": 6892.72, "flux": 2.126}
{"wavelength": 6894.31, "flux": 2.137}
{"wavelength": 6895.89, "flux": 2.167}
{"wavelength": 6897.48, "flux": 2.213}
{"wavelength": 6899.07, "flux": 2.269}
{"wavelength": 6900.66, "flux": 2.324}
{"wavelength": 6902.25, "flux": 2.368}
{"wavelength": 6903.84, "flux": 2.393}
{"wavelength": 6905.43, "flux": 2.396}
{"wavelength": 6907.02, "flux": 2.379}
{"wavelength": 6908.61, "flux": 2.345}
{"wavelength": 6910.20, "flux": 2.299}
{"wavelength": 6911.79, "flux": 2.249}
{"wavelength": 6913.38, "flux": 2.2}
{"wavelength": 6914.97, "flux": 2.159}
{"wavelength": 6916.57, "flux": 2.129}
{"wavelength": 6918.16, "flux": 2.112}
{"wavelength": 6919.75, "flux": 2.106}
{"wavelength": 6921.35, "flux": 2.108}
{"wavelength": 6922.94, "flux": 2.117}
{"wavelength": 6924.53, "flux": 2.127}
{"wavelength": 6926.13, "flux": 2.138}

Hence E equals -0.3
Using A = 13.9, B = 14.2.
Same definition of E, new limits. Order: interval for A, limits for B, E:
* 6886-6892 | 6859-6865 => 1.0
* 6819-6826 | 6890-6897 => 0.5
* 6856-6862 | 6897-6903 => -1.9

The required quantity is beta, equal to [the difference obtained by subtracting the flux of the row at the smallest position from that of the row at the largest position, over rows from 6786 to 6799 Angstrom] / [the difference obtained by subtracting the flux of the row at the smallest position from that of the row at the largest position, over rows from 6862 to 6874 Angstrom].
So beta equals -1.2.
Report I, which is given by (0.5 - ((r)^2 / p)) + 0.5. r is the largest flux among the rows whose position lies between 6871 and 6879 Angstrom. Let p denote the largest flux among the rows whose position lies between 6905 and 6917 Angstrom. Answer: -1.0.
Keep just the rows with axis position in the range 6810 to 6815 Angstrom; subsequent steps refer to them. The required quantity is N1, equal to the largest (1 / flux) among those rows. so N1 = 0.46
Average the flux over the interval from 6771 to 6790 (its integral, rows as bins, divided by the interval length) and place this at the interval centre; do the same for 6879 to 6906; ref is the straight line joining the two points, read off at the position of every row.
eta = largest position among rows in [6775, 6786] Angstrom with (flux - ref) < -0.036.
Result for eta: 6777.83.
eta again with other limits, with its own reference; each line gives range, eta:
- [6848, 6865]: 6864.21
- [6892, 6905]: 6895.89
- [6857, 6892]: 6891.13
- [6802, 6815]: 6813.82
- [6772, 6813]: 6812.25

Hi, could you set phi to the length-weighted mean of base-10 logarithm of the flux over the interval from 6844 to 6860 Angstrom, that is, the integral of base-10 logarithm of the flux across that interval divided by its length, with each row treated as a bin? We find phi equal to 0.320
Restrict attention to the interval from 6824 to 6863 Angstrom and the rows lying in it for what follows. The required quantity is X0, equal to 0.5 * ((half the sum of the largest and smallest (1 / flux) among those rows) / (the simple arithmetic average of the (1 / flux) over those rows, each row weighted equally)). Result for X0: 0.507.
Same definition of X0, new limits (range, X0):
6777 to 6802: 0.500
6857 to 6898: 0.506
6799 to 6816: 0.502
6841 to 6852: 0.505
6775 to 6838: 0.495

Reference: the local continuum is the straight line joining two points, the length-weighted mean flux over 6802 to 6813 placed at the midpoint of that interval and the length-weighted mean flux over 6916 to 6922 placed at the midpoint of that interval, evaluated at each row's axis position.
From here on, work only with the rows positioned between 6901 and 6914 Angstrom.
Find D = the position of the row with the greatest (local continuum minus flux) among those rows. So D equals 6913.38 Angstrom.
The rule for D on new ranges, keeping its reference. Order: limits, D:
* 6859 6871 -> 6859.47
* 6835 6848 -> 6837.39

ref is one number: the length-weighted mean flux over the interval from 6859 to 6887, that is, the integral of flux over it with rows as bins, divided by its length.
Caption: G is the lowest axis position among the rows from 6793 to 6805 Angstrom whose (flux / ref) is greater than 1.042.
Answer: 6793.45 Angstrom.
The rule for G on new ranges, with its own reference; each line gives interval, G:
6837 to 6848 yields 6842.12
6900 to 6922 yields 6900.66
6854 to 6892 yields 6878.45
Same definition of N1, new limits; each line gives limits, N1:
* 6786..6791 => 0.44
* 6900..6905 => 0.43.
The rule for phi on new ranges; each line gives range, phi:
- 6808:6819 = 0.341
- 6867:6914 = 0.343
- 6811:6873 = 0.328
